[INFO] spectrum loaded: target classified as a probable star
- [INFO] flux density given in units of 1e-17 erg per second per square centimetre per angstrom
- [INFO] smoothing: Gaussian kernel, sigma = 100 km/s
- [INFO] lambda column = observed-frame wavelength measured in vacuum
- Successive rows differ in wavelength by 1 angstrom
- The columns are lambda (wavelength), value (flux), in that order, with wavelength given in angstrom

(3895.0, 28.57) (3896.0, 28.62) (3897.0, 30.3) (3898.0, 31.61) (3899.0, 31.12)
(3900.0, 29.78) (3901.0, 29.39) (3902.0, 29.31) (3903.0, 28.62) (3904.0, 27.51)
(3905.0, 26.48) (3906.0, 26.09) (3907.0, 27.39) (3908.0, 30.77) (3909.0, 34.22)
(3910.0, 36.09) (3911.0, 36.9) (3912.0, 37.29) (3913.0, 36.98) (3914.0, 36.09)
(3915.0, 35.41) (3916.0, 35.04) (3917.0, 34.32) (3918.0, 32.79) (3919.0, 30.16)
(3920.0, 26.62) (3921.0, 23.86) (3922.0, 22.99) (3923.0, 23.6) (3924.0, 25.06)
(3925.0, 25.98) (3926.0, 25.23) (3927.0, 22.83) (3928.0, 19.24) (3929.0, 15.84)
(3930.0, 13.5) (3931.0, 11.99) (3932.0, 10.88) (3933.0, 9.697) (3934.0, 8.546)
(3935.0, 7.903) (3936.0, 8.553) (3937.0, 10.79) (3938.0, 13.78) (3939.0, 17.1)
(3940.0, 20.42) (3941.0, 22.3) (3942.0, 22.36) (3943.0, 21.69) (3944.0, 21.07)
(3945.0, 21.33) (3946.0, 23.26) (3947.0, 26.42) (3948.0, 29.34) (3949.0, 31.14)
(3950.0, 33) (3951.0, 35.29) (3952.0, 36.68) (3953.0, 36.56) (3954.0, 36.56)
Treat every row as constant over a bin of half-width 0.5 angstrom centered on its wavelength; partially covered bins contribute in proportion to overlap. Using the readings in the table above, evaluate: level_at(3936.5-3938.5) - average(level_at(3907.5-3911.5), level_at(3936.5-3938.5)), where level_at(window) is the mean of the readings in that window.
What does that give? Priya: -11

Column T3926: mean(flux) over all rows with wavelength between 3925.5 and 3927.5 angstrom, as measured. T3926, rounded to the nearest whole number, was 24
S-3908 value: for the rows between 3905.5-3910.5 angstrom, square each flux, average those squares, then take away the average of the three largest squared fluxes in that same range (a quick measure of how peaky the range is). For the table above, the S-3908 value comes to -170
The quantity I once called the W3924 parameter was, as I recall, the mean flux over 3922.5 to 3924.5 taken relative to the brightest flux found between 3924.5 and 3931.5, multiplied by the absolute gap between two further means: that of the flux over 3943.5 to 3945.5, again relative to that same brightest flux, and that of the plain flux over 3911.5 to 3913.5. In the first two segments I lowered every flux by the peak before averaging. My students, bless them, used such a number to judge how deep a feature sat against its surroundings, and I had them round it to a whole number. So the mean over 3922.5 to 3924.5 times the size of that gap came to -69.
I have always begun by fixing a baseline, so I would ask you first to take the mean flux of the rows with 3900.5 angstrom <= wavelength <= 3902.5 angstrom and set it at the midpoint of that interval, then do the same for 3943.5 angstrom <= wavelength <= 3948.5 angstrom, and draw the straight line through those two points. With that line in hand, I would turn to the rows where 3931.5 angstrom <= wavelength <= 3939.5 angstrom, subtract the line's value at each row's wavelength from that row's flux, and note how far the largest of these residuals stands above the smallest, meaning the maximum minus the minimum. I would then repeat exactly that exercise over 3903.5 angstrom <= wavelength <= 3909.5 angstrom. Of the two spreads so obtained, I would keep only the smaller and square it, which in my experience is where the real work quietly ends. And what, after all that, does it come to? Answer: 72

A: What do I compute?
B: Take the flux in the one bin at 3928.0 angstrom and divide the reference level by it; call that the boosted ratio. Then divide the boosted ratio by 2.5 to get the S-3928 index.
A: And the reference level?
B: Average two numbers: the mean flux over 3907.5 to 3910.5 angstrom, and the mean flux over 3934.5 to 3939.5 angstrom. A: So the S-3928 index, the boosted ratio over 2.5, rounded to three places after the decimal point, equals 0.471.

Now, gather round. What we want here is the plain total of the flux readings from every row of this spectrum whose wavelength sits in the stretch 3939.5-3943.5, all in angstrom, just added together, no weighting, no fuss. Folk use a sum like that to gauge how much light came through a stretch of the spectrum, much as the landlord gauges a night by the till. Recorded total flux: 87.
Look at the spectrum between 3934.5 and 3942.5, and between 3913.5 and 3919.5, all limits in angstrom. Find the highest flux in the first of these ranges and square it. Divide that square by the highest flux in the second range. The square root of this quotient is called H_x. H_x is 3.7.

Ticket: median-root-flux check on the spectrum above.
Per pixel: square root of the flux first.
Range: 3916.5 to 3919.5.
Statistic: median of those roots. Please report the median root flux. 5.7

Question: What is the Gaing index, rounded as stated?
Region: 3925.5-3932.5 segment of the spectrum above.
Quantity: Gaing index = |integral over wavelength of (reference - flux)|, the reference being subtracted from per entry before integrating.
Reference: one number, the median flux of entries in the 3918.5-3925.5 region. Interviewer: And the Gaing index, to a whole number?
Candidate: 56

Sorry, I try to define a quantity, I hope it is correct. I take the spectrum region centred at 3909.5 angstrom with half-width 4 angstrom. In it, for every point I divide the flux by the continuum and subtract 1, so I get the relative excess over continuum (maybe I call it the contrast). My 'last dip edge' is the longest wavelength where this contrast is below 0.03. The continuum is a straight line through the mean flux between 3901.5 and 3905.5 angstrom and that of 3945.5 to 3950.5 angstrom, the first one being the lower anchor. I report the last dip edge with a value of 3907.0 angstrom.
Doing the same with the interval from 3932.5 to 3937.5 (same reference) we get 3937.0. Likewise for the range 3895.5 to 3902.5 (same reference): 3896.0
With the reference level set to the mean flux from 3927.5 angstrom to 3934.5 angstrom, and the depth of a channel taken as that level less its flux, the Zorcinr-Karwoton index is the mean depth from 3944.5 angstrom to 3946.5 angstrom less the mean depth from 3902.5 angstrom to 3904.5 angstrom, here 6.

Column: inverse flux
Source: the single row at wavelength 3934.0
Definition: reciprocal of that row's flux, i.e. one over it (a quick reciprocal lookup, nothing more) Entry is 0.12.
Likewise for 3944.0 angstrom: 0.05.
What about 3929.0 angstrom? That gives 0.06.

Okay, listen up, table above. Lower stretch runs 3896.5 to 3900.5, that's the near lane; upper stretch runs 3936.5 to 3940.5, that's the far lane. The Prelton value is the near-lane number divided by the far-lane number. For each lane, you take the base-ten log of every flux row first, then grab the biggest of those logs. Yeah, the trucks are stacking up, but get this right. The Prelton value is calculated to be 1.14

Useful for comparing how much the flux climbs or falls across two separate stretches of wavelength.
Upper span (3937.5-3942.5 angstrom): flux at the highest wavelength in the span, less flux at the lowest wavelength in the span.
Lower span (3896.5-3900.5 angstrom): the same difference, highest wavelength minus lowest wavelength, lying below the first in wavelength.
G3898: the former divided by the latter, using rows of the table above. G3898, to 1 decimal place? -16.5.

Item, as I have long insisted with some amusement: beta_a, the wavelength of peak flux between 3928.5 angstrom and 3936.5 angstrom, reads 3929.0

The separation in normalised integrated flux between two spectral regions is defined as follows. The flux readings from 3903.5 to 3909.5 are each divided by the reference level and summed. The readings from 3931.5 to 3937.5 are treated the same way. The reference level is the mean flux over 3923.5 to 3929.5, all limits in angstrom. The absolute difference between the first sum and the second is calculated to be 5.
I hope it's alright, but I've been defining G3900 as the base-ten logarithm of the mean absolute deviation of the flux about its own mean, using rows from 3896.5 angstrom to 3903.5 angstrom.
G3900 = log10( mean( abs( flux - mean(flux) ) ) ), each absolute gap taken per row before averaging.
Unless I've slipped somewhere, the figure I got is -0.1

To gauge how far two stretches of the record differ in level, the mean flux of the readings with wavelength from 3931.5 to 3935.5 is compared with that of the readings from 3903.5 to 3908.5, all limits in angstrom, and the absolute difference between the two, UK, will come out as 18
